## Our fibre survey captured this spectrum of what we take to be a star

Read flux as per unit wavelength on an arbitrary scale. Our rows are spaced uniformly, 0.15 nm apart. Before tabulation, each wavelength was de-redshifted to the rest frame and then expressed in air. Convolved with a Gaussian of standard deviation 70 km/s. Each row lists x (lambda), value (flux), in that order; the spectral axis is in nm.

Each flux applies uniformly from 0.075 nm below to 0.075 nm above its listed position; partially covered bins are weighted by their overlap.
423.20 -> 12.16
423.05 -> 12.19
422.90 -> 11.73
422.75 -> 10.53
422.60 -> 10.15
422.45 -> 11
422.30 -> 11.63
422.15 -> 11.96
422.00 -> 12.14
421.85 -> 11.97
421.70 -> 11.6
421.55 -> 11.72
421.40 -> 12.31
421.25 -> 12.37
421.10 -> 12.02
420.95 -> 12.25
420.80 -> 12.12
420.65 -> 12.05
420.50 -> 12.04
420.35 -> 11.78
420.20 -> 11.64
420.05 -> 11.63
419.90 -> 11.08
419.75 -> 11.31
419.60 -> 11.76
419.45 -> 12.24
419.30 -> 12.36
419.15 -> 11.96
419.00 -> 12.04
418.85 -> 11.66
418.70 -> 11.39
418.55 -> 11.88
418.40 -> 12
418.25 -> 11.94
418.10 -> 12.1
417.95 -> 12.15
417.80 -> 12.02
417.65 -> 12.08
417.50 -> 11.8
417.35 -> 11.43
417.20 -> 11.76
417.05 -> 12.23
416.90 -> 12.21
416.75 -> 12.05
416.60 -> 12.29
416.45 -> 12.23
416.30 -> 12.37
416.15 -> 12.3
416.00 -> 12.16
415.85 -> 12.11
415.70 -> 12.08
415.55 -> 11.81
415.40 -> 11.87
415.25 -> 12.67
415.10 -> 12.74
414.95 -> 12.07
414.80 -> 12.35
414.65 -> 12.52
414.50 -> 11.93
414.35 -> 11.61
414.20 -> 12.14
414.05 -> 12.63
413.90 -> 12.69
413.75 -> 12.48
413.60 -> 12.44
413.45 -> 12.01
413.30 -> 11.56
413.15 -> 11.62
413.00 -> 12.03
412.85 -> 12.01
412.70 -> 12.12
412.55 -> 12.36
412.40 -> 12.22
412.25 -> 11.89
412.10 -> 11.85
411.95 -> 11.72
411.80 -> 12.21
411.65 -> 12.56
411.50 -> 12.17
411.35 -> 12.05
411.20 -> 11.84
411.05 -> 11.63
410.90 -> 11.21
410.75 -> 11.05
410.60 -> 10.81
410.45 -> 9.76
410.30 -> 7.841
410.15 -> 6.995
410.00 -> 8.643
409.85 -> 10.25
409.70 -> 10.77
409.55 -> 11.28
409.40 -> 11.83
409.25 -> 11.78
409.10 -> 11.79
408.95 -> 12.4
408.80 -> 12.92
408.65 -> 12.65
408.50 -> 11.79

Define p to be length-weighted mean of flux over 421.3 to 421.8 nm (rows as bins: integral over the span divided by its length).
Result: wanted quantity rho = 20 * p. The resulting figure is 238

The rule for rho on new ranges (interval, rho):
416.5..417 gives 244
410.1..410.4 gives 153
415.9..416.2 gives 244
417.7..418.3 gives 241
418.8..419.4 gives 241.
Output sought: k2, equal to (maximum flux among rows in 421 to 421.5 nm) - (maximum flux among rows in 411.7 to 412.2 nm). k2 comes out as 0.16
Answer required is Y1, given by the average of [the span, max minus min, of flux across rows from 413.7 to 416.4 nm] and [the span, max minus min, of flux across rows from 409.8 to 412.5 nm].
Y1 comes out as 3.35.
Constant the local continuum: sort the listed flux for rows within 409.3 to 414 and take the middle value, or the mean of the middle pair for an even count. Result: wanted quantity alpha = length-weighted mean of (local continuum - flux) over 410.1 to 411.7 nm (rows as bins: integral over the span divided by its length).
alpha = 1.09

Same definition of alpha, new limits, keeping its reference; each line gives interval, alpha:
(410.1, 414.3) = 0.24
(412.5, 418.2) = -0.29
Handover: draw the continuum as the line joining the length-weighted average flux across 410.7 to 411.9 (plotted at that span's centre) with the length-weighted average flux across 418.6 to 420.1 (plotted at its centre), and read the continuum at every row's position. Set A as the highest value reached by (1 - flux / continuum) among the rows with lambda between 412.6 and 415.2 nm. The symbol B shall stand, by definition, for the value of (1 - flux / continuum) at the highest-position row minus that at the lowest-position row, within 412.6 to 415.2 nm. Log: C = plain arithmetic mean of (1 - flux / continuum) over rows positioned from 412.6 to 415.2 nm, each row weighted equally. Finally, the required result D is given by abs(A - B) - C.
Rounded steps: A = 0.02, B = -0.055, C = -0.03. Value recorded 0.11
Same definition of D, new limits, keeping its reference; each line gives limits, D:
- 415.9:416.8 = 0.07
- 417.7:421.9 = 0.07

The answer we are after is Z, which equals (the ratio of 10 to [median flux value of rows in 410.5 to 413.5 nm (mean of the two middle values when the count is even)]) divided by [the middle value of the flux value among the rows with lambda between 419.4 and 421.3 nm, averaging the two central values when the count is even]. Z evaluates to 0.0696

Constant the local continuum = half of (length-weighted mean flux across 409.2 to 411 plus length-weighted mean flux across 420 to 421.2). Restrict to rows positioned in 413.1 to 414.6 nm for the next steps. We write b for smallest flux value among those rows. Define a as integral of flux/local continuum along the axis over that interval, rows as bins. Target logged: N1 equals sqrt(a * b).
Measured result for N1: 4.36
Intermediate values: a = 1.64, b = 11.56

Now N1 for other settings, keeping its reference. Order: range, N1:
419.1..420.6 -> 4.21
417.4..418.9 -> 4.29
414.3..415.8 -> 4.38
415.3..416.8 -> 4.41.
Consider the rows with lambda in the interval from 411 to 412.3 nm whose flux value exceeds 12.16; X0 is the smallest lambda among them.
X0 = 411.50 nm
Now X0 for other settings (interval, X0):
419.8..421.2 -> 420.95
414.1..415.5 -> 414.65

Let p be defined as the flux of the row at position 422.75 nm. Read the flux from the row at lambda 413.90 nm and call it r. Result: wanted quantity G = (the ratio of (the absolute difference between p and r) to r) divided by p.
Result 0.016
